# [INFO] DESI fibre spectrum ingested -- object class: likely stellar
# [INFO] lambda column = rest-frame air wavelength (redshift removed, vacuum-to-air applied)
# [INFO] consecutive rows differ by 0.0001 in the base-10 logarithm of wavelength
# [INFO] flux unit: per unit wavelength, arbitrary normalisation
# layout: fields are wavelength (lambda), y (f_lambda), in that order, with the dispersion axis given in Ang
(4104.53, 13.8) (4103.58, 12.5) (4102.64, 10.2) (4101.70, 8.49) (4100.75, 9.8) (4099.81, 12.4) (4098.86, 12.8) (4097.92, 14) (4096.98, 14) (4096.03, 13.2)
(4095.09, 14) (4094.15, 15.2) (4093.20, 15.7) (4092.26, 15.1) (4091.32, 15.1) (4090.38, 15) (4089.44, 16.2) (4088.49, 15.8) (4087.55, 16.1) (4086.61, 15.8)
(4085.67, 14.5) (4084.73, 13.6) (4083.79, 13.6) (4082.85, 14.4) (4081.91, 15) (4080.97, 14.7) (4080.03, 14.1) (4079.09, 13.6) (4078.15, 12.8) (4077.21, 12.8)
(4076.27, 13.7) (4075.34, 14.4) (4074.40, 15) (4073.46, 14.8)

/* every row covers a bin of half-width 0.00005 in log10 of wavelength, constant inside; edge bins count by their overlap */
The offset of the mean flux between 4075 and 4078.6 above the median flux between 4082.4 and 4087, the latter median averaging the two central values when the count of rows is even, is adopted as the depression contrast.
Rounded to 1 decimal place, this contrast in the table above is -1.0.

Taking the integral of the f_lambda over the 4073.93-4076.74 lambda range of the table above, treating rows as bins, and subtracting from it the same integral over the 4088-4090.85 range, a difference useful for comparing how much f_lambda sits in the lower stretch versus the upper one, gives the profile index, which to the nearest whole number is -4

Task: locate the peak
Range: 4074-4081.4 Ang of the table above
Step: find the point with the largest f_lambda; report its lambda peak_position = 4074.40 Ang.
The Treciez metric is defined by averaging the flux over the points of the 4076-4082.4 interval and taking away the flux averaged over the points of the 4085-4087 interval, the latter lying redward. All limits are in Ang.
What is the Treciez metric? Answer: -1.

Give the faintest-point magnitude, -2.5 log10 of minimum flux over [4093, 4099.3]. -2.77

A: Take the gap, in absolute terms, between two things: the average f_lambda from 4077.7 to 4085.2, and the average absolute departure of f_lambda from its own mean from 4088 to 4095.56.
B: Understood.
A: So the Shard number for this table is 13.5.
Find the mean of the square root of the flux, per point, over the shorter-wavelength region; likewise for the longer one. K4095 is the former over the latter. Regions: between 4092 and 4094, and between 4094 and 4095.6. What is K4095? 1.03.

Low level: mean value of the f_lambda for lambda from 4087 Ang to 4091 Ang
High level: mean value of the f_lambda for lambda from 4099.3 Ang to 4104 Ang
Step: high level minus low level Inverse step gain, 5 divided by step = -1.0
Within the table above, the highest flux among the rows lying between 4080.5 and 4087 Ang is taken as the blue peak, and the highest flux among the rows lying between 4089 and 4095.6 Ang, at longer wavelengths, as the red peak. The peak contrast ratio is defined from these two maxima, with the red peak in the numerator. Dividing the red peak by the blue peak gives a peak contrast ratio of 1.03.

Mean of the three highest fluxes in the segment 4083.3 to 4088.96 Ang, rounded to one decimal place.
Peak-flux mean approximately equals 15.9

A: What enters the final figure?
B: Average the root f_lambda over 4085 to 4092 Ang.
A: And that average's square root 1.98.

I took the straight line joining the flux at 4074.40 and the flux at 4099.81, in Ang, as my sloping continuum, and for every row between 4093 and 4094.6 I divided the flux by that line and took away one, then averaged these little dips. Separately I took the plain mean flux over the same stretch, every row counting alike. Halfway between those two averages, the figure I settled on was 7.8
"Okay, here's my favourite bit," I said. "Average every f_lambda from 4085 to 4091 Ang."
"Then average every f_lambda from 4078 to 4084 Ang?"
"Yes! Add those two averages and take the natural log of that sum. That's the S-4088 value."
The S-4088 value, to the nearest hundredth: 3.39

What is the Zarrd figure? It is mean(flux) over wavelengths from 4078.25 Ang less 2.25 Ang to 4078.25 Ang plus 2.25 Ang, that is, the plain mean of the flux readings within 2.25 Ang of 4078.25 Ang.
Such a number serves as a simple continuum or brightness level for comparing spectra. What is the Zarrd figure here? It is 13.4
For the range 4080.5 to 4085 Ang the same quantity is 14.3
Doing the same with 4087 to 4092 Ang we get 15.6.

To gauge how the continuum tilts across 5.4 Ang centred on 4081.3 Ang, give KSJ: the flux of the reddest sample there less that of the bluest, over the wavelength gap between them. 0.00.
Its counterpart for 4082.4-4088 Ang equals 0.36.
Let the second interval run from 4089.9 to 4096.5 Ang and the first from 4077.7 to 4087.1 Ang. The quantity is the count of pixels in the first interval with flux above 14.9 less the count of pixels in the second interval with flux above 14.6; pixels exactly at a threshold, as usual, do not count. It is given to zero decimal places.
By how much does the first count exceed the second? -3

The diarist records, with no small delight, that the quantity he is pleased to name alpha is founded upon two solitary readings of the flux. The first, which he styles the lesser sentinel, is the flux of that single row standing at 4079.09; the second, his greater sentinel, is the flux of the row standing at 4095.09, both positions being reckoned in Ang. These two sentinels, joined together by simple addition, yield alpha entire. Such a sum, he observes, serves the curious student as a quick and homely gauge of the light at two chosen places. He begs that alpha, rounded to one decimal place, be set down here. 27.6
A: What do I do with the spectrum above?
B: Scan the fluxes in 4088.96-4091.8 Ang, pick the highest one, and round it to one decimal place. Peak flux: 16.2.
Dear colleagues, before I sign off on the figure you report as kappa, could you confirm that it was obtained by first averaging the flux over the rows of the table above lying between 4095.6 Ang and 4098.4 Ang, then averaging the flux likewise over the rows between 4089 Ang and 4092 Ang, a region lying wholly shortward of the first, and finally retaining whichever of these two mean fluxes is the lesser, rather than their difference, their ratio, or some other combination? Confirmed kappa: 13.7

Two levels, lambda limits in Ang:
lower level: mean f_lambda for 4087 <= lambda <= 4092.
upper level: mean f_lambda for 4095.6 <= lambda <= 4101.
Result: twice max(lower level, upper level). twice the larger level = 31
